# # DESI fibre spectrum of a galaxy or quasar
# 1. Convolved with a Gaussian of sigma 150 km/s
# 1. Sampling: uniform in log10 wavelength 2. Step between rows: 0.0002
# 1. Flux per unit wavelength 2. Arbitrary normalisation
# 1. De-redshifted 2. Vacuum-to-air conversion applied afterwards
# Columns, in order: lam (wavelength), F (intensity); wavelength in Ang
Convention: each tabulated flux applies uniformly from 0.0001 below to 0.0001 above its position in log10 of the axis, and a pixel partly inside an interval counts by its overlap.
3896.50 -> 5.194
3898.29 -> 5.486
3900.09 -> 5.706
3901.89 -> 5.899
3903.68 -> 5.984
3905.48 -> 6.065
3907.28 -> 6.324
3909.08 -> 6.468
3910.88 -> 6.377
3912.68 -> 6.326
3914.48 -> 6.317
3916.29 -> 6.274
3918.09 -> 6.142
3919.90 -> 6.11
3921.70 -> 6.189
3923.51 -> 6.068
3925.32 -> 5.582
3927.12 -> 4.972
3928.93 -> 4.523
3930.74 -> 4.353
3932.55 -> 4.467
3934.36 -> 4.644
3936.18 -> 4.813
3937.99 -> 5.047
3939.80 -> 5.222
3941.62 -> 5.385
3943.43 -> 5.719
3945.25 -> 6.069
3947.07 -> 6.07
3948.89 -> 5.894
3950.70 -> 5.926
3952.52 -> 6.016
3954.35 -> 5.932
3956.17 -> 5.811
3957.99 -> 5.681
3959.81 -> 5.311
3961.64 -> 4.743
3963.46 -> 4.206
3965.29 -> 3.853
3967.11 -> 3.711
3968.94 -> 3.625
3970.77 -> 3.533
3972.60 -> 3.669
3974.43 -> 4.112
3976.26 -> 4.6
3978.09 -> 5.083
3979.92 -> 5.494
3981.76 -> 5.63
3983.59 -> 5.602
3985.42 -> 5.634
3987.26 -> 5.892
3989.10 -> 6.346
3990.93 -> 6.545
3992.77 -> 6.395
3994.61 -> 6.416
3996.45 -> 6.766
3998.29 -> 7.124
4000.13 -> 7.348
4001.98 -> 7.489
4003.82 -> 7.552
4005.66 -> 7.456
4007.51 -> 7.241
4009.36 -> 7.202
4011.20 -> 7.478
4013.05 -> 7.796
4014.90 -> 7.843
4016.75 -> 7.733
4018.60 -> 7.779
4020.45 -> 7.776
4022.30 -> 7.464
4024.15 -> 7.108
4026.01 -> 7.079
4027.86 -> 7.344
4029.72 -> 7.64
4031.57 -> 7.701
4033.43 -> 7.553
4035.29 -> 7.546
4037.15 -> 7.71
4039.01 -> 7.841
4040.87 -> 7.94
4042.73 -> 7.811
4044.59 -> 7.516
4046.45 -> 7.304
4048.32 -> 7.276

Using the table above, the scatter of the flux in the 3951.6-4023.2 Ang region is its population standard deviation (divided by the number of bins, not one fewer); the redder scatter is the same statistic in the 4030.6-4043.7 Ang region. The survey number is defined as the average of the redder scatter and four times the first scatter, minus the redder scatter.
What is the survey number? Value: 2.7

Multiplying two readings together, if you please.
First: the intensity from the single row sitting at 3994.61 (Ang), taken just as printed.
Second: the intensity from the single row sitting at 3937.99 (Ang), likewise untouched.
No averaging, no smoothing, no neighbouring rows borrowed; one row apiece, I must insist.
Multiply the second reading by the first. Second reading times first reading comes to 32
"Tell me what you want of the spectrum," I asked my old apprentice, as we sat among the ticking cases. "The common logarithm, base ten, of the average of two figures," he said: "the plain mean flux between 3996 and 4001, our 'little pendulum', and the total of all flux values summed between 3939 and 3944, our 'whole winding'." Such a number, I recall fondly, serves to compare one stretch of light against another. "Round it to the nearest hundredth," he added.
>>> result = 1.07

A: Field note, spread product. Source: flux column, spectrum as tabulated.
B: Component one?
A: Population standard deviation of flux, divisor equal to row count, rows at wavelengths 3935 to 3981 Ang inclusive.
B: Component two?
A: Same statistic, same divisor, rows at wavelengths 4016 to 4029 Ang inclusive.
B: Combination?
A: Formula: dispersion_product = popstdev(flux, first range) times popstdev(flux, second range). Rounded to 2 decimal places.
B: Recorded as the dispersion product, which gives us 0.24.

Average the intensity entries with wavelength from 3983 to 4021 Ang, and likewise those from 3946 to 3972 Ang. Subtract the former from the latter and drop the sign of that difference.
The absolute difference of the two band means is 2.0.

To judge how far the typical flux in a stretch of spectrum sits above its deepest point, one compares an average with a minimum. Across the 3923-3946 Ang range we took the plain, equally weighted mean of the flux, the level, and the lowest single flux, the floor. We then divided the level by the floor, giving 1.18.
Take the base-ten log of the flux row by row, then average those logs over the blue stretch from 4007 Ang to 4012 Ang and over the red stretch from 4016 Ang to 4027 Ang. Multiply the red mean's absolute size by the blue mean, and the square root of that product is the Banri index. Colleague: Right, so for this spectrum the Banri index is 0.87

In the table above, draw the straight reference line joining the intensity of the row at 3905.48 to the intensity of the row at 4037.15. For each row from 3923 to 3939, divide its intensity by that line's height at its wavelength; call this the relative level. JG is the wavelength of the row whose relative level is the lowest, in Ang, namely 3930.74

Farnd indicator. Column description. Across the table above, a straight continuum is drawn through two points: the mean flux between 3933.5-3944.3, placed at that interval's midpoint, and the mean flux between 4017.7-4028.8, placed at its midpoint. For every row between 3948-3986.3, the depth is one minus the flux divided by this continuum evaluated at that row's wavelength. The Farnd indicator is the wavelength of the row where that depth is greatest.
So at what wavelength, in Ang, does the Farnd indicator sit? 3970.77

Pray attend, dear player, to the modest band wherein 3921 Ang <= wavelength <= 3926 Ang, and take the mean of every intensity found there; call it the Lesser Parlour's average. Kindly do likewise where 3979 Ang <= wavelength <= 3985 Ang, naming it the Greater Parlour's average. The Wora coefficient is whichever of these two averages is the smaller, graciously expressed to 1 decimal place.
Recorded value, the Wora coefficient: 5.6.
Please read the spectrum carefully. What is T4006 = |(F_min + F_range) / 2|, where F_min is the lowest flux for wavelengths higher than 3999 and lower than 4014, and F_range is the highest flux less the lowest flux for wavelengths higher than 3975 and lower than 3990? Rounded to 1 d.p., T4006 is 4.5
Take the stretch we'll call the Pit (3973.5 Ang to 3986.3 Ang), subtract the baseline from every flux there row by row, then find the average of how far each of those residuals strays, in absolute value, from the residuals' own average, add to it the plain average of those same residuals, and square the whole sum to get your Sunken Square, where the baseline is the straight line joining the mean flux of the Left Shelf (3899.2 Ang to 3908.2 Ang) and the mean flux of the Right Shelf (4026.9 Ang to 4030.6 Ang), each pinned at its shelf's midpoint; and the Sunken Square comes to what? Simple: 1.68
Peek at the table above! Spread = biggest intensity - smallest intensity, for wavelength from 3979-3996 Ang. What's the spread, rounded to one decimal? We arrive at 1.1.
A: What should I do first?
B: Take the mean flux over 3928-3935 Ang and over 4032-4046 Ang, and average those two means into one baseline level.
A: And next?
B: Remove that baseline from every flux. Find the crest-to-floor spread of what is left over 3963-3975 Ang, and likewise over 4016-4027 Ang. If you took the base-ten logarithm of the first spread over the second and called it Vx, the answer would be -0.02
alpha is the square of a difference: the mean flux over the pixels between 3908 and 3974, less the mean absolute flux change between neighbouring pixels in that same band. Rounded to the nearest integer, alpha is 26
